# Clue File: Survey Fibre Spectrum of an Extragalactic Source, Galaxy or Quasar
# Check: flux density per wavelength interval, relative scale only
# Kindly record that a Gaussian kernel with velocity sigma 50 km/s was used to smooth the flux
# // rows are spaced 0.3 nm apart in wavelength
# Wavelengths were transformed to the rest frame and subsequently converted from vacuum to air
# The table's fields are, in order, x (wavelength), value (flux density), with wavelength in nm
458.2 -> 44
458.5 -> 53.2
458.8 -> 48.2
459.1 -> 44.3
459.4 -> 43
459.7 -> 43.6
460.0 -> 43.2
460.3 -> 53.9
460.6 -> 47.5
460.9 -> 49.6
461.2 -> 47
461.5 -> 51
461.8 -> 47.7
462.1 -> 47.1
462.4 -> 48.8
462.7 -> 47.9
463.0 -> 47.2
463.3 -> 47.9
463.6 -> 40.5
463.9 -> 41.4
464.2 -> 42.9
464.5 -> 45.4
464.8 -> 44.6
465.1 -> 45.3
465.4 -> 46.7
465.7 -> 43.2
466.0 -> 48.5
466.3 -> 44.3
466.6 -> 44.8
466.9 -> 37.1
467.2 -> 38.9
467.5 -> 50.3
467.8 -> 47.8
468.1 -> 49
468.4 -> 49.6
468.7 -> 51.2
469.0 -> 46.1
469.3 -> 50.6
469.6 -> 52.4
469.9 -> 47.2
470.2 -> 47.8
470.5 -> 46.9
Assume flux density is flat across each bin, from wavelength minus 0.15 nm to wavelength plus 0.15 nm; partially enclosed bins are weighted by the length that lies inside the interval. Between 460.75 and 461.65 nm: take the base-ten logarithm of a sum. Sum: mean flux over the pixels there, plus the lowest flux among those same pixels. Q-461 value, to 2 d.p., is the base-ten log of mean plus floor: 1.98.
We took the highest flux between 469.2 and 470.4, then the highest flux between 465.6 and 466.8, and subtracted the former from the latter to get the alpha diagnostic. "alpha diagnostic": -3.9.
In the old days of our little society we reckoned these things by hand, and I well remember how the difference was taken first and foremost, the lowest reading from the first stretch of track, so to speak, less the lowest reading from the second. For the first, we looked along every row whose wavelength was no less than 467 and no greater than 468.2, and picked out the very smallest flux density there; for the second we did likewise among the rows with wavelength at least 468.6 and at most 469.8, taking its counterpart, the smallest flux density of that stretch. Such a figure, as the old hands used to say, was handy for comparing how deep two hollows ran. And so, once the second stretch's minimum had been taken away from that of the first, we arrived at -7.2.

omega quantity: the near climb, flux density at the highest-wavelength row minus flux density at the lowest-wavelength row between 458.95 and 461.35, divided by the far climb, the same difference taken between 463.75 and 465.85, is 1.5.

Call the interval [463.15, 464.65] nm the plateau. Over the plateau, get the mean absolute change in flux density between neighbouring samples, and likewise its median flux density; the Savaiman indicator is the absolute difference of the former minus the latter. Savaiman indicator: 40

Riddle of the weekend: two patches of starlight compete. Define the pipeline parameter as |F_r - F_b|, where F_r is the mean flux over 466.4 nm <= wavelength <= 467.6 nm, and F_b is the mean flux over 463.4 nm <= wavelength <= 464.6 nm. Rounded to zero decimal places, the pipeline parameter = 0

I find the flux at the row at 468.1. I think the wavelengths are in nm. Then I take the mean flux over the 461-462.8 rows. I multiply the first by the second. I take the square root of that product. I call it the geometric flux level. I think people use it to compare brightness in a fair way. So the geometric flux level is 48.6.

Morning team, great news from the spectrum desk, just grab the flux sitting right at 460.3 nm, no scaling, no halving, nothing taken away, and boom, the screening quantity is 53.9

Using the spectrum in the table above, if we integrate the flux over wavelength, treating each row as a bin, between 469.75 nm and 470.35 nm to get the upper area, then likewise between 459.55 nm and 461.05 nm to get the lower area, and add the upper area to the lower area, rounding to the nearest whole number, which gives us 100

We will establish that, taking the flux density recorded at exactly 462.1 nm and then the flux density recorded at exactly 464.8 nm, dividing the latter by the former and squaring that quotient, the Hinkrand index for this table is 0.90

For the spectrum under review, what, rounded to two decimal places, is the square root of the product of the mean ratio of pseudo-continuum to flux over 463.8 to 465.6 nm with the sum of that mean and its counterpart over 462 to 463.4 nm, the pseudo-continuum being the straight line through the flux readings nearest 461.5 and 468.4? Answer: 1.58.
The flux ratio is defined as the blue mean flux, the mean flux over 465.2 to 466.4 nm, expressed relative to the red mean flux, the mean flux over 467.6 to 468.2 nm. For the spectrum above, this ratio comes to 0.94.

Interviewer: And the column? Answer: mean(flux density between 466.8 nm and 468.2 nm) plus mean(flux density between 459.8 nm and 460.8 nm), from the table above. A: 92.8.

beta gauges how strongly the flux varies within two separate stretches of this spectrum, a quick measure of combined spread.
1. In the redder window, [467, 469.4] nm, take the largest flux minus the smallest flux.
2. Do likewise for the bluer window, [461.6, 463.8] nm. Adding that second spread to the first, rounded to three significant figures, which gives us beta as 20.6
